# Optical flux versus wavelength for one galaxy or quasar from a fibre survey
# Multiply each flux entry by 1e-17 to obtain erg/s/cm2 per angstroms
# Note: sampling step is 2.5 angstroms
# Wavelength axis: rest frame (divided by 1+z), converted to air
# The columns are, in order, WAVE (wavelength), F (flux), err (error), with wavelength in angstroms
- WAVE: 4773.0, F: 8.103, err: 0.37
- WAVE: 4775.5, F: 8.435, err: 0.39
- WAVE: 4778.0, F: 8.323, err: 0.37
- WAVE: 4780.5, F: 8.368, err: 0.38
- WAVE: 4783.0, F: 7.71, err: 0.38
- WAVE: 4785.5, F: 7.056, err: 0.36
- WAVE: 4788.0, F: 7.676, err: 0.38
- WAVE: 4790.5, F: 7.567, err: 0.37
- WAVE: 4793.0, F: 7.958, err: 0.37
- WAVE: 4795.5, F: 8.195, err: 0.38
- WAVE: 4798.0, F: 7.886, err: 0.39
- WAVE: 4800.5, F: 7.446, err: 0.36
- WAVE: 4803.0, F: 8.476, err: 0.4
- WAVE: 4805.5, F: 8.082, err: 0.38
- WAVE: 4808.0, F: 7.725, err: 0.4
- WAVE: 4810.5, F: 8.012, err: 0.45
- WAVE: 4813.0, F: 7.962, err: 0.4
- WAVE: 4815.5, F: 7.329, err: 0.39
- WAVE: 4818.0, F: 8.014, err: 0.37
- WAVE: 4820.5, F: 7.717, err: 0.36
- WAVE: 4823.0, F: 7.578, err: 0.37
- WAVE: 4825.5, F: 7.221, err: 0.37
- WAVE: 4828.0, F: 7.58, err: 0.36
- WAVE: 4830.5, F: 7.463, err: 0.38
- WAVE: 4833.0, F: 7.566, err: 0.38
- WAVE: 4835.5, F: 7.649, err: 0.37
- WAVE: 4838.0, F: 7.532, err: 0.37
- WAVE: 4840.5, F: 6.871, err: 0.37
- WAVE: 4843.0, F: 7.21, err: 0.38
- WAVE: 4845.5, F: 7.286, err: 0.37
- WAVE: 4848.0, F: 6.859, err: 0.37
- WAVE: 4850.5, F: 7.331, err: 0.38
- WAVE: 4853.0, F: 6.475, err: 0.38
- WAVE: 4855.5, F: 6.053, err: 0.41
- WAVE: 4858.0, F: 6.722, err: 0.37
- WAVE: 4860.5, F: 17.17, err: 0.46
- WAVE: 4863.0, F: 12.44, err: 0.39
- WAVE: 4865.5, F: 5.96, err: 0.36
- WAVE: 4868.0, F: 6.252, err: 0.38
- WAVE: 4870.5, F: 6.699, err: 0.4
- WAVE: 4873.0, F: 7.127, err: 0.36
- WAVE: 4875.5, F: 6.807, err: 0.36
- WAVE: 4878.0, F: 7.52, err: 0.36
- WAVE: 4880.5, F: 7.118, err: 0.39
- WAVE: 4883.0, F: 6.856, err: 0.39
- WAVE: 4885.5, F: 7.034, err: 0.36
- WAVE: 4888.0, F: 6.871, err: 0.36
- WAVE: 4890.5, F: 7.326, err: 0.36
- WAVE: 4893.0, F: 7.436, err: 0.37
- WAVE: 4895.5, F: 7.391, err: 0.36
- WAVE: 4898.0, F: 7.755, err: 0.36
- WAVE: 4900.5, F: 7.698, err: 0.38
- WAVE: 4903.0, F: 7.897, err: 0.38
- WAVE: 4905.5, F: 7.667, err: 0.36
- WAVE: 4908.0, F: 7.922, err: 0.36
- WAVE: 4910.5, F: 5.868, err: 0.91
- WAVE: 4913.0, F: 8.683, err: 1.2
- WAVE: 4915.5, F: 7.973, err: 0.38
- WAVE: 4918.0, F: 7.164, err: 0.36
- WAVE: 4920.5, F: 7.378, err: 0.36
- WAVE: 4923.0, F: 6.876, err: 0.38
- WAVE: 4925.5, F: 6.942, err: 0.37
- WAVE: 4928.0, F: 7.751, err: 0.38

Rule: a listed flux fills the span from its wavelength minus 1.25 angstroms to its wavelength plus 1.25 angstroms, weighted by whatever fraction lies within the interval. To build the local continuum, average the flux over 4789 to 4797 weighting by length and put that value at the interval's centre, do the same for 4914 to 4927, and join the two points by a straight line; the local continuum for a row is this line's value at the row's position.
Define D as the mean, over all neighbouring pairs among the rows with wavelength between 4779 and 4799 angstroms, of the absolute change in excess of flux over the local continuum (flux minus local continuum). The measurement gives 0.42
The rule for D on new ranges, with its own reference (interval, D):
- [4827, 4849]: 0.24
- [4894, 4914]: 0.86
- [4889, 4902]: 0.14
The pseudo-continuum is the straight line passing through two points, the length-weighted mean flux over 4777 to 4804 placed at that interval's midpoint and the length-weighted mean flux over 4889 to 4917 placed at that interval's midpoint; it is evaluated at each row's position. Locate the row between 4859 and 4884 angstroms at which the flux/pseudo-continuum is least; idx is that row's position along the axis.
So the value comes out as 4865.5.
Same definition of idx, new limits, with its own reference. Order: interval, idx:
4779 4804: 4785.5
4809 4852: 4840.5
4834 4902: 4865.5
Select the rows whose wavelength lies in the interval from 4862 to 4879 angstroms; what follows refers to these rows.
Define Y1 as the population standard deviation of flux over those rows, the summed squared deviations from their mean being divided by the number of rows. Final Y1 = 2.1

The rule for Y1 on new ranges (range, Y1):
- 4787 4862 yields 1.8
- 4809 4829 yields 0.3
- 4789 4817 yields 0.3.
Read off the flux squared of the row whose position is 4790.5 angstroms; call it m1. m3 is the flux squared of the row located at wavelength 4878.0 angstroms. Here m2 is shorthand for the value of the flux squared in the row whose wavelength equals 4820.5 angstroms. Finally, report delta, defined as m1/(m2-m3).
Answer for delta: 19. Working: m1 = 57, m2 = 60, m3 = 56.6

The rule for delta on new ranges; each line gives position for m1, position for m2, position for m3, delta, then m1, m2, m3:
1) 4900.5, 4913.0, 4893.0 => 3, 59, 75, 55.3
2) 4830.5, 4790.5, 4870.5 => 4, 56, 57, 44.9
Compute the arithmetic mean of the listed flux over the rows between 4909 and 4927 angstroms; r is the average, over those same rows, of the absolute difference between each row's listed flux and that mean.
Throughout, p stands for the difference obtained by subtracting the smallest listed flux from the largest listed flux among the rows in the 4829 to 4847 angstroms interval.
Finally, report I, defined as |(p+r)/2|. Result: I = 0.707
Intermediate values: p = 0.78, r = 0.64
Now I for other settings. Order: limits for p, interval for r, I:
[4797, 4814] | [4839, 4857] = 0.689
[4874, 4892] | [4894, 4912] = 0.593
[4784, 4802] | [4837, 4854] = 0.718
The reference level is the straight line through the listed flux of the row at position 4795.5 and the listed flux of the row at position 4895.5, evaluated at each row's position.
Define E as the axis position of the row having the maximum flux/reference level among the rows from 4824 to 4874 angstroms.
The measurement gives 4860.5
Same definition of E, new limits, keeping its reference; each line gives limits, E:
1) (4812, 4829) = 4818.0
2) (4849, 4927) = 4860.5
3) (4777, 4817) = 4803.0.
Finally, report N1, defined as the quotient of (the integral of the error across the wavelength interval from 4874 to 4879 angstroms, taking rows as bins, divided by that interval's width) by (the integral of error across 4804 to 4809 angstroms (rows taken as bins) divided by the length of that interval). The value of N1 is 0.92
